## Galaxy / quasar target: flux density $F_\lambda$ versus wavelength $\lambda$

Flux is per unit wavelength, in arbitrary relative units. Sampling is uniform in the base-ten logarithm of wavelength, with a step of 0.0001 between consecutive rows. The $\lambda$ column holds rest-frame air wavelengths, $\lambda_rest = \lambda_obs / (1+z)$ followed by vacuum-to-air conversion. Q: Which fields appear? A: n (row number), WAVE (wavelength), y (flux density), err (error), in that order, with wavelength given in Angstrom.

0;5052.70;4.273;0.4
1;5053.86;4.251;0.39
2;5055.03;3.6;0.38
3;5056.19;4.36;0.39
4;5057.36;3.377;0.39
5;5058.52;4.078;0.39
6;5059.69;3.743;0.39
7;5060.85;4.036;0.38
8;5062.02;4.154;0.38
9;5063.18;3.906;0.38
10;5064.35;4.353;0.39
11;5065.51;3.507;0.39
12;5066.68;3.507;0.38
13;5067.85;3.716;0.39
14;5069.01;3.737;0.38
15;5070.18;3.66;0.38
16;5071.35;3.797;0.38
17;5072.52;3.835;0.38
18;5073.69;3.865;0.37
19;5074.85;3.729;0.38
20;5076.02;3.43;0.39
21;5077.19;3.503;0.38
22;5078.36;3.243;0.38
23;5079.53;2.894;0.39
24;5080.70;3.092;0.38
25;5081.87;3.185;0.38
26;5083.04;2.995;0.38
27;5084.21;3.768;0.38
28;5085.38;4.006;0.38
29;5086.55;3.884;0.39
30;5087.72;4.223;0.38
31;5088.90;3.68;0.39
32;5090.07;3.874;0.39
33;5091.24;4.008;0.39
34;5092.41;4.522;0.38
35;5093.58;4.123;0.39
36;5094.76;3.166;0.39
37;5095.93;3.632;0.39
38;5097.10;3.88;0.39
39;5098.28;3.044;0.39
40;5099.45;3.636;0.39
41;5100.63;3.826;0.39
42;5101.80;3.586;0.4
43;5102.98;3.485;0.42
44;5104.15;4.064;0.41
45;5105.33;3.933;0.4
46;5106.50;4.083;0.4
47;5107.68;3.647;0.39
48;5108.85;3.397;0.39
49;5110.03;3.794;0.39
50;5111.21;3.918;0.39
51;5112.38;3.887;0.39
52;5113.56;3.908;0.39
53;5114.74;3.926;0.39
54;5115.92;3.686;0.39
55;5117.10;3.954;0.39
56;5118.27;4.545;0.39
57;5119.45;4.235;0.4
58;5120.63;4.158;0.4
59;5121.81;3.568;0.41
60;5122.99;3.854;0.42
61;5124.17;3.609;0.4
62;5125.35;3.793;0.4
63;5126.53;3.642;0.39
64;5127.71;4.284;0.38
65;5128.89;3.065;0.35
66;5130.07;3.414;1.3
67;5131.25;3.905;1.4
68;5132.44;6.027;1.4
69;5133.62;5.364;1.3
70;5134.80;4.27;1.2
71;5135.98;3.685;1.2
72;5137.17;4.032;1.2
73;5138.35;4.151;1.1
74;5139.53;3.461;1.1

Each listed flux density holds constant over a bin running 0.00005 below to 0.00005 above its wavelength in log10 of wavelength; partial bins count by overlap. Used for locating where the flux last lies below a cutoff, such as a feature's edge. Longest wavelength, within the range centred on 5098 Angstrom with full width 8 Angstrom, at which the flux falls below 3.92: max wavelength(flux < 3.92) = 5101.80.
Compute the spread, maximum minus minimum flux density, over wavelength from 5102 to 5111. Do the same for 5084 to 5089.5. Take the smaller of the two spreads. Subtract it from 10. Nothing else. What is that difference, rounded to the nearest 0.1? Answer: 9.5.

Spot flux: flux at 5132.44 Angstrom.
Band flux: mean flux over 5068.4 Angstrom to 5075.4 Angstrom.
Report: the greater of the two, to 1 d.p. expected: 6.0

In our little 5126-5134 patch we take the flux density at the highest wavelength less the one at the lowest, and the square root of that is 1.31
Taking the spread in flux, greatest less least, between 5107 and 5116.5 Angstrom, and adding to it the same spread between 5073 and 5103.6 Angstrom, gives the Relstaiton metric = 2.2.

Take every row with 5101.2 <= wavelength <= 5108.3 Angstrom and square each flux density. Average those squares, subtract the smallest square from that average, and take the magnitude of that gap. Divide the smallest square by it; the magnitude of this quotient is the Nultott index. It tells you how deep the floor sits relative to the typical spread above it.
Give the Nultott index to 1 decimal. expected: 5.2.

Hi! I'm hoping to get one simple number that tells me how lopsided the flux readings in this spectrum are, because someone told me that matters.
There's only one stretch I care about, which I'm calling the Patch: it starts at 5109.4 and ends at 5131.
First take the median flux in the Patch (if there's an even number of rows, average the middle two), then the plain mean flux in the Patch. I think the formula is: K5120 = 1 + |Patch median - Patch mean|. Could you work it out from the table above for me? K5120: 1.02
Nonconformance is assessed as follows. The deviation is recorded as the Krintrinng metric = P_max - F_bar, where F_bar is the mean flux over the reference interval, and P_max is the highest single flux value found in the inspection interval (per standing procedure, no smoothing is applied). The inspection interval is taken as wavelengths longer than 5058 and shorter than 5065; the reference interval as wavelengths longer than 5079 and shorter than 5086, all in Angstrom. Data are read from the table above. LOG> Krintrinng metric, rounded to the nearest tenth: 1.0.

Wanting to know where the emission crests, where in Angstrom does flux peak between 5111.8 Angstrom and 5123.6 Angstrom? 5118.27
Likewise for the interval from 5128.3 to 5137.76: 5132.44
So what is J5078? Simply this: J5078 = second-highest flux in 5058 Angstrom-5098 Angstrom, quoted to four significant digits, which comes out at 4.353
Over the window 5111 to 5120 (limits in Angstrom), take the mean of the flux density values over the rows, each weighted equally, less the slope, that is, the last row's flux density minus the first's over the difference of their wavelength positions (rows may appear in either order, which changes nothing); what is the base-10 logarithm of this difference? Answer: 0.60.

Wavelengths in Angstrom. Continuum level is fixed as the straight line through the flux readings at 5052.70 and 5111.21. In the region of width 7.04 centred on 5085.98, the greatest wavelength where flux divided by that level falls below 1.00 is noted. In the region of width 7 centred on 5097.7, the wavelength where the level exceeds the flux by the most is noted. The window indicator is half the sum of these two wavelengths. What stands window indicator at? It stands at 5093.6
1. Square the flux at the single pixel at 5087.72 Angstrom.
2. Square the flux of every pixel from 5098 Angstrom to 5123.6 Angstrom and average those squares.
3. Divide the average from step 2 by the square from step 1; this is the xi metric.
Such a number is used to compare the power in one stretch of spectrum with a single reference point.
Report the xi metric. 0.83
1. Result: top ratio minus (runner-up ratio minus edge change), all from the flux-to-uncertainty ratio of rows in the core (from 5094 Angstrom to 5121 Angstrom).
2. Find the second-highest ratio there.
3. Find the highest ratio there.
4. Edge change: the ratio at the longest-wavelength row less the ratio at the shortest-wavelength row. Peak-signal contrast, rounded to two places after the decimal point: 3.34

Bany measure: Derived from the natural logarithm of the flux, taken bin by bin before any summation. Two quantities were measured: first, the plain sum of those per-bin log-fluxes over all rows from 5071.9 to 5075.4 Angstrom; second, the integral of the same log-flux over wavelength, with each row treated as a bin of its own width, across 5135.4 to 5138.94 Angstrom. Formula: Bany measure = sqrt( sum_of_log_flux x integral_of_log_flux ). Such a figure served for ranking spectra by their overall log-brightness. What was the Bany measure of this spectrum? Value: 4.42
